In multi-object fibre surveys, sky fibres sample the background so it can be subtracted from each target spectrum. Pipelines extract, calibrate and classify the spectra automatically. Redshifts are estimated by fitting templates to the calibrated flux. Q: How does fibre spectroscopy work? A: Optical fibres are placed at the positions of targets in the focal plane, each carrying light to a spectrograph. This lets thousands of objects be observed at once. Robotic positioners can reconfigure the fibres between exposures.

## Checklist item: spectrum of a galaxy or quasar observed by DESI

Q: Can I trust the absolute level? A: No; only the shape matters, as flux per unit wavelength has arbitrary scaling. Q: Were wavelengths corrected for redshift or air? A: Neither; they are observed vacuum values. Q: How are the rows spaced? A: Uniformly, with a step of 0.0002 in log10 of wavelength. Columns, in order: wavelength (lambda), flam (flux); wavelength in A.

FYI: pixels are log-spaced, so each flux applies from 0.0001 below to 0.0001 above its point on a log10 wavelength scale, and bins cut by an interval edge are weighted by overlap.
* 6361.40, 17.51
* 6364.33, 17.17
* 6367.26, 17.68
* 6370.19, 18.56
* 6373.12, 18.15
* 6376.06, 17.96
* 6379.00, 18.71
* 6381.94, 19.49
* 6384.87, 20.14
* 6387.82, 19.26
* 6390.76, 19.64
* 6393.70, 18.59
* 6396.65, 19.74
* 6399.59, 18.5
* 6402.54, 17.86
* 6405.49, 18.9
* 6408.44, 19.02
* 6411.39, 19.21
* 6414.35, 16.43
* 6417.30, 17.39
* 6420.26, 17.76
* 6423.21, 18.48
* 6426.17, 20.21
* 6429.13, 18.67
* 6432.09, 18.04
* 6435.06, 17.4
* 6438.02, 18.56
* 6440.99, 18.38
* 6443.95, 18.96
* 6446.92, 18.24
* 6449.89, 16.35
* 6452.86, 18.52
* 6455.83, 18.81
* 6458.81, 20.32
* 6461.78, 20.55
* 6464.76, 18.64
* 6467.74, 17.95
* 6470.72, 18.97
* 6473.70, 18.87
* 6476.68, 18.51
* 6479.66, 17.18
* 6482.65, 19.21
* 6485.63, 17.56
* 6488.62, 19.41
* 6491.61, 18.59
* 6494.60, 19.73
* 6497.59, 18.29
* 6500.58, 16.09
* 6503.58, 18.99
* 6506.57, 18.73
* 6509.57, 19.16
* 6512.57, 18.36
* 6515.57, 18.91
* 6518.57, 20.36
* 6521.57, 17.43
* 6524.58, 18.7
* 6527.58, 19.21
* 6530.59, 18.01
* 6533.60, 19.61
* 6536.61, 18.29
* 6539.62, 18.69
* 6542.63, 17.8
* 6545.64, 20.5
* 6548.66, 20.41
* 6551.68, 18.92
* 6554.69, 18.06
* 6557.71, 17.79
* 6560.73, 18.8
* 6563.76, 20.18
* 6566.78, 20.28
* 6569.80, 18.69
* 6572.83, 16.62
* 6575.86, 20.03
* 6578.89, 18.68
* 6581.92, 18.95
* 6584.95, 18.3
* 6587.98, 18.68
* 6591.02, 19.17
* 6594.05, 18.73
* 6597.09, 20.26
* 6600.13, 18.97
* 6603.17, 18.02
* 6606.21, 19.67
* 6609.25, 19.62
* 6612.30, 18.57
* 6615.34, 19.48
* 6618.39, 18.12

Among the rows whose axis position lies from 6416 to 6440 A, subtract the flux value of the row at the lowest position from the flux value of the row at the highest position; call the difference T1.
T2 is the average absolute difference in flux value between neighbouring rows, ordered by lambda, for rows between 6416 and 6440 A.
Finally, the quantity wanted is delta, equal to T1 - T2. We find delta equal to 0.2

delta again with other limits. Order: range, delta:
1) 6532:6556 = -2.7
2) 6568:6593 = -0.8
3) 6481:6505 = -1.9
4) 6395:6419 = -3.3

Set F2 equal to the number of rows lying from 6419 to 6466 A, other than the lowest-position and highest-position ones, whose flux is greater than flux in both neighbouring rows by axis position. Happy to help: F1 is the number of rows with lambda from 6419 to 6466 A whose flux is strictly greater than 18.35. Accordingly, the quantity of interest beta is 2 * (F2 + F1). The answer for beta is 30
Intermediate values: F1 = 11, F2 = 4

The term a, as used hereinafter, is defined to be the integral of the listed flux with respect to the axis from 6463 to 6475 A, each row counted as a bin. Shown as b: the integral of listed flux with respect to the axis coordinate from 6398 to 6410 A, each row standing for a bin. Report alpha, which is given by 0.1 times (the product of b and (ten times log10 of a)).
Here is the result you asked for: 524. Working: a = 224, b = 223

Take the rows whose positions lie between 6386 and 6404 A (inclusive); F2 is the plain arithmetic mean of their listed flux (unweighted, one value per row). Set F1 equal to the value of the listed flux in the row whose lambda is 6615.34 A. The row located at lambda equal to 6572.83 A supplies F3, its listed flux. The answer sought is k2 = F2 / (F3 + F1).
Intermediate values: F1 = 19.48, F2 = 18.9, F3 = 16.62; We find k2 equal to 0.524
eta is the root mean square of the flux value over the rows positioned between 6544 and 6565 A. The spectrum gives 19.3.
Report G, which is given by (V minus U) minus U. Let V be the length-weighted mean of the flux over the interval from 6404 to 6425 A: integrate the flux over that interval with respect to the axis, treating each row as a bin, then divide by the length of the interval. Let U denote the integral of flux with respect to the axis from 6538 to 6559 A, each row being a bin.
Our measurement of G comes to -775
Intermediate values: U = 397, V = 18.2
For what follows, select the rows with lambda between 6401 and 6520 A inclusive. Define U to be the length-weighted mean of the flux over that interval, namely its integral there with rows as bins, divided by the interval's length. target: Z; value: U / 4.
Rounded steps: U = 18.54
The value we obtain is 4.63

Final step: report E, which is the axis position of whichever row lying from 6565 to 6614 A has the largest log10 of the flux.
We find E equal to 6566.78 A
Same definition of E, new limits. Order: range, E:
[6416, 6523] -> 6461.78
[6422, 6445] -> 6426.17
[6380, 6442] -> 6426.17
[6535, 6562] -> 6545.64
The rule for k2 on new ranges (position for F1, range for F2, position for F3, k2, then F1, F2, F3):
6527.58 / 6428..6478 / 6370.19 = 0.492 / 19.21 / 18.6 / 18.56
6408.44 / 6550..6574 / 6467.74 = 0.505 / 19.02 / 18.7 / 17.95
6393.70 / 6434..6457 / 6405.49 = 0.484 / 18.59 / 18.2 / 18.9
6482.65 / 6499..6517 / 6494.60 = 0.472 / 19.21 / 18.4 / 19.73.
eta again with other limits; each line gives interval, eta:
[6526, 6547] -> 18.9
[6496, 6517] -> 18.4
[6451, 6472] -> 19.1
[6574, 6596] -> 18.9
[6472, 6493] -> 18.5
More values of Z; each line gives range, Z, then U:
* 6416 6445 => 4.60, 18.38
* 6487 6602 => 4.71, 18.85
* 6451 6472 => 4.76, 19.06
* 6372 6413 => 4.73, 18.94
